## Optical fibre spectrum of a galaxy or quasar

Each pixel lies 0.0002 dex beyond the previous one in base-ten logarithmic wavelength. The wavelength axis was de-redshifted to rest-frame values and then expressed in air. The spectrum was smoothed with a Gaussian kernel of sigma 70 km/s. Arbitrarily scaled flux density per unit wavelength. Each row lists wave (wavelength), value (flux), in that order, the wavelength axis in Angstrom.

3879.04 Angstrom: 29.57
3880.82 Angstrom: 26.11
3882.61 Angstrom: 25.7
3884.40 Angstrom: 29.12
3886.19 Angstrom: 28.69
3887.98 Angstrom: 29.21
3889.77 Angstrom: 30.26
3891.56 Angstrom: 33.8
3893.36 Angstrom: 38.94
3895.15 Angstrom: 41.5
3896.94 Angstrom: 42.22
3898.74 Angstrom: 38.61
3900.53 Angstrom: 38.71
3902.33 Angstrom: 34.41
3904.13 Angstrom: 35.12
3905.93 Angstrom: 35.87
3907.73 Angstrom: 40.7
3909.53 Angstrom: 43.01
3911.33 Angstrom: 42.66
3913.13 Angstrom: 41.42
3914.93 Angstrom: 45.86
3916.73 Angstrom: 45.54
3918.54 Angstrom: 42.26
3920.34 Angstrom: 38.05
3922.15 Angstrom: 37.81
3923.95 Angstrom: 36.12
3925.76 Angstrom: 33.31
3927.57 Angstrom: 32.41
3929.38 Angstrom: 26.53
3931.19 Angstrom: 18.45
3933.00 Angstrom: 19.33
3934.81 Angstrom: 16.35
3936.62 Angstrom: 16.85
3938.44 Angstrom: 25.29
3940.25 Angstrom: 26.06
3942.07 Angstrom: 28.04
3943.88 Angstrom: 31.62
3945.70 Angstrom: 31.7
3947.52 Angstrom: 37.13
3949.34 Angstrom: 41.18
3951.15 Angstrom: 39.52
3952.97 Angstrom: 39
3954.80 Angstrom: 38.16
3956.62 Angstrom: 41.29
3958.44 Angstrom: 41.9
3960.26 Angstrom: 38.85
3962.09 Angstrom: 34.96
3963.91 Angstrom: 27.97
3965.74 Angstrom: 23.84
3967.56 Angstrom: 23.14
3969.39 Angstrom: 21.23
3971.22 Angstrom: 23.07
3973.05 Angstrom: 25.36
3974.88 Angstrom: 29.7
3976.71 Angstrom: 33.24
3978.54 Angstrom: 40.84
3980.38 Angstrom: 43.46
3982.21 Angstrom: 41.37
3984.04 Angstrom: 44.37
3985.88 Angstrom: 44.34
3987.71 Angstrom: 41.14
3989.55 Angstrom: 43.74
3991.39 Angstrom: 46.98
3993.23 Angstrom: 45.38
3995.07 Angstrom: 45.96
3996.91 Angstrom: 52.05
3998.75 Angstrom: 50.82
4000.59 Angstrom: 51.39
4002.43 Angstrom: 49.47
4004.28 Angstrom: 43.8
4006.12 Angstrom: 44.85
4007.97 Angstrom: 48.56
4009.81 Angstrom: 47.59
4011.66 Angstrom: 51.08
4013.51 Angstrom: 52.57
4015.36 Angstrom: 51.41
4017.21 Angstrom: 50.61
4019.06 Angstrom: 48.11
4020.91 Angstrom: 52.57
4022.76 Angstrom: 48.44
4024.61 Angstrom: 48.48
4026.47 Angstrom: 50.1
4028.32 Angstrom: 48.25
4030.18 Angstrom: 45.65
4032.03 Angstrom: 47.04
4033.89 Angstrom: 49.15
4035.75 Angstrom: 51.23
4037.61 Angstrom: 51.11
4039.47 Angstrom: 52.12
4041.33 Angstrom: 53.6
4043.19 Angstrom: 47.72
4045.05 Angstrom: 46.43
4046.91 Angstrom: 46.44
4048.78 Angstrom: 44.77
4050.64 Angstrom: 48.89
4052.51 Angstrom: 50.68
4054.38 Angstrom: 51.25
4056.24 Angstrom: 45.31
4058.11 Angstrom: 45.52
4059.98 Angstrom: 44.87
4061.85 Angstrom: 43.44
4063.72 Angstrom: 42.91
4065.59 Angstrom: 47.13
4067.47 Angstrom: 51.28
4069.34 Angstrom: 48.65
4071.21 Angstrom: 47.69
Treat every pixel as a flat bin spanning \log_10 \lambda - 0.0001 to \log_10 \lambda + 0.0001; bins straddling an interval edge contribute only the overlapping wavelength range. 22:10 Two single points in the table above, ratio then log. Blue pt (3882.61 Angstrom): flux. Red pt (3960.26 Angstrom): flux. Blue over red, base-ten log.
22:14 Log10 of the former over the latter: -0.18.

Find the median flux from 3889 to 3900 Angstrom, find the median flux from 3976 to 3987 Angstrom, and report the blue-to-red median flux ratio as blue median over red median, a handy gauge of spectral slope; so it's 0.91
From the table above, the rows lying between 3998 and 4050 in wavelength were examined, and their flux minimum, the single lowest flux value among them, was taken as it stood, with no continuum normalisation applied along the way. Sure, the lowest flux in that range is 43.8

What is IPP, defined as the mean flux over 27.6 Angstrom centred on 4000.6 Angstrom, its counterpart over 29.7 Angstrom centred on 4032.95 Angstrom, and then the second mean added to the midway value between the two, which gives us 97.6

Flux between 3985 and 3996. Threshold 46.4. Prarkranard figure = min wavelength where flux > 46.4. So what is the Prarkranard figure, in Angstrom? 3991.39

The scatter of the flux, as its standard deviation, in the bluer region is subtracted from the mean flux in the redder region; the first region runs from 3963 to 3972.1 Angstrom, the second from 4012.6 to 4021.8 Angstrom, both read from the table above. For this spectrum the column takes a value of 49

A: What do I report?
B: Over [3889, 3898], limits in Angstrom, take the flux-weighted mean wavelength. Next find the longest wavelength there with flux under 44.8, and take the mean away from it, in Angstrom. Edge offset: 3.3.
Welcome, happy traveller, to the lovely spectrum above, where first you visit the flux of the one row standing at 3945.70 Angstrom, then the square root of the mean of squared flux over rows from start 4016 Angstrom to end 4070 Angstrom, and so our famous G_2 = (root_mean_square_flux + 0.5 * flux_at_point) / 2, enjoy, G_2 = 32.1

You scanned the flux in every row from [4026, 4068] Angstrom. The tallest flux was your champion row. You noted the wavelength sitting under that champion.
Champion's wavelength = 4041.33 Angstrom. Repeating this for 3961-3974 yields 3962.09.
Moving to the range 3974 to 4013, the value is 3996.91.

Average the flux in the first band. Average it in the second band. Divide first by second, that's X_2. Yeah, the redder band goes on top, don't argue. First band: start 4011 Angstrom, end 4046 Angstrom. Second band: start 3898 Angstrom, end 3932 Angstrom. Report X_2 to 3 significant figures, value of 1.34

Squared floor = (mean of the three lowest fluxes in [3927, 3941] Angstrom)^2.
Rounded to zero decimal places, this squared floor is 296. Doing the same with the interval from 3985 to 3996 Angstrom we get 1855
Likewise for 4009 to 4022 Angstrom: 2379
